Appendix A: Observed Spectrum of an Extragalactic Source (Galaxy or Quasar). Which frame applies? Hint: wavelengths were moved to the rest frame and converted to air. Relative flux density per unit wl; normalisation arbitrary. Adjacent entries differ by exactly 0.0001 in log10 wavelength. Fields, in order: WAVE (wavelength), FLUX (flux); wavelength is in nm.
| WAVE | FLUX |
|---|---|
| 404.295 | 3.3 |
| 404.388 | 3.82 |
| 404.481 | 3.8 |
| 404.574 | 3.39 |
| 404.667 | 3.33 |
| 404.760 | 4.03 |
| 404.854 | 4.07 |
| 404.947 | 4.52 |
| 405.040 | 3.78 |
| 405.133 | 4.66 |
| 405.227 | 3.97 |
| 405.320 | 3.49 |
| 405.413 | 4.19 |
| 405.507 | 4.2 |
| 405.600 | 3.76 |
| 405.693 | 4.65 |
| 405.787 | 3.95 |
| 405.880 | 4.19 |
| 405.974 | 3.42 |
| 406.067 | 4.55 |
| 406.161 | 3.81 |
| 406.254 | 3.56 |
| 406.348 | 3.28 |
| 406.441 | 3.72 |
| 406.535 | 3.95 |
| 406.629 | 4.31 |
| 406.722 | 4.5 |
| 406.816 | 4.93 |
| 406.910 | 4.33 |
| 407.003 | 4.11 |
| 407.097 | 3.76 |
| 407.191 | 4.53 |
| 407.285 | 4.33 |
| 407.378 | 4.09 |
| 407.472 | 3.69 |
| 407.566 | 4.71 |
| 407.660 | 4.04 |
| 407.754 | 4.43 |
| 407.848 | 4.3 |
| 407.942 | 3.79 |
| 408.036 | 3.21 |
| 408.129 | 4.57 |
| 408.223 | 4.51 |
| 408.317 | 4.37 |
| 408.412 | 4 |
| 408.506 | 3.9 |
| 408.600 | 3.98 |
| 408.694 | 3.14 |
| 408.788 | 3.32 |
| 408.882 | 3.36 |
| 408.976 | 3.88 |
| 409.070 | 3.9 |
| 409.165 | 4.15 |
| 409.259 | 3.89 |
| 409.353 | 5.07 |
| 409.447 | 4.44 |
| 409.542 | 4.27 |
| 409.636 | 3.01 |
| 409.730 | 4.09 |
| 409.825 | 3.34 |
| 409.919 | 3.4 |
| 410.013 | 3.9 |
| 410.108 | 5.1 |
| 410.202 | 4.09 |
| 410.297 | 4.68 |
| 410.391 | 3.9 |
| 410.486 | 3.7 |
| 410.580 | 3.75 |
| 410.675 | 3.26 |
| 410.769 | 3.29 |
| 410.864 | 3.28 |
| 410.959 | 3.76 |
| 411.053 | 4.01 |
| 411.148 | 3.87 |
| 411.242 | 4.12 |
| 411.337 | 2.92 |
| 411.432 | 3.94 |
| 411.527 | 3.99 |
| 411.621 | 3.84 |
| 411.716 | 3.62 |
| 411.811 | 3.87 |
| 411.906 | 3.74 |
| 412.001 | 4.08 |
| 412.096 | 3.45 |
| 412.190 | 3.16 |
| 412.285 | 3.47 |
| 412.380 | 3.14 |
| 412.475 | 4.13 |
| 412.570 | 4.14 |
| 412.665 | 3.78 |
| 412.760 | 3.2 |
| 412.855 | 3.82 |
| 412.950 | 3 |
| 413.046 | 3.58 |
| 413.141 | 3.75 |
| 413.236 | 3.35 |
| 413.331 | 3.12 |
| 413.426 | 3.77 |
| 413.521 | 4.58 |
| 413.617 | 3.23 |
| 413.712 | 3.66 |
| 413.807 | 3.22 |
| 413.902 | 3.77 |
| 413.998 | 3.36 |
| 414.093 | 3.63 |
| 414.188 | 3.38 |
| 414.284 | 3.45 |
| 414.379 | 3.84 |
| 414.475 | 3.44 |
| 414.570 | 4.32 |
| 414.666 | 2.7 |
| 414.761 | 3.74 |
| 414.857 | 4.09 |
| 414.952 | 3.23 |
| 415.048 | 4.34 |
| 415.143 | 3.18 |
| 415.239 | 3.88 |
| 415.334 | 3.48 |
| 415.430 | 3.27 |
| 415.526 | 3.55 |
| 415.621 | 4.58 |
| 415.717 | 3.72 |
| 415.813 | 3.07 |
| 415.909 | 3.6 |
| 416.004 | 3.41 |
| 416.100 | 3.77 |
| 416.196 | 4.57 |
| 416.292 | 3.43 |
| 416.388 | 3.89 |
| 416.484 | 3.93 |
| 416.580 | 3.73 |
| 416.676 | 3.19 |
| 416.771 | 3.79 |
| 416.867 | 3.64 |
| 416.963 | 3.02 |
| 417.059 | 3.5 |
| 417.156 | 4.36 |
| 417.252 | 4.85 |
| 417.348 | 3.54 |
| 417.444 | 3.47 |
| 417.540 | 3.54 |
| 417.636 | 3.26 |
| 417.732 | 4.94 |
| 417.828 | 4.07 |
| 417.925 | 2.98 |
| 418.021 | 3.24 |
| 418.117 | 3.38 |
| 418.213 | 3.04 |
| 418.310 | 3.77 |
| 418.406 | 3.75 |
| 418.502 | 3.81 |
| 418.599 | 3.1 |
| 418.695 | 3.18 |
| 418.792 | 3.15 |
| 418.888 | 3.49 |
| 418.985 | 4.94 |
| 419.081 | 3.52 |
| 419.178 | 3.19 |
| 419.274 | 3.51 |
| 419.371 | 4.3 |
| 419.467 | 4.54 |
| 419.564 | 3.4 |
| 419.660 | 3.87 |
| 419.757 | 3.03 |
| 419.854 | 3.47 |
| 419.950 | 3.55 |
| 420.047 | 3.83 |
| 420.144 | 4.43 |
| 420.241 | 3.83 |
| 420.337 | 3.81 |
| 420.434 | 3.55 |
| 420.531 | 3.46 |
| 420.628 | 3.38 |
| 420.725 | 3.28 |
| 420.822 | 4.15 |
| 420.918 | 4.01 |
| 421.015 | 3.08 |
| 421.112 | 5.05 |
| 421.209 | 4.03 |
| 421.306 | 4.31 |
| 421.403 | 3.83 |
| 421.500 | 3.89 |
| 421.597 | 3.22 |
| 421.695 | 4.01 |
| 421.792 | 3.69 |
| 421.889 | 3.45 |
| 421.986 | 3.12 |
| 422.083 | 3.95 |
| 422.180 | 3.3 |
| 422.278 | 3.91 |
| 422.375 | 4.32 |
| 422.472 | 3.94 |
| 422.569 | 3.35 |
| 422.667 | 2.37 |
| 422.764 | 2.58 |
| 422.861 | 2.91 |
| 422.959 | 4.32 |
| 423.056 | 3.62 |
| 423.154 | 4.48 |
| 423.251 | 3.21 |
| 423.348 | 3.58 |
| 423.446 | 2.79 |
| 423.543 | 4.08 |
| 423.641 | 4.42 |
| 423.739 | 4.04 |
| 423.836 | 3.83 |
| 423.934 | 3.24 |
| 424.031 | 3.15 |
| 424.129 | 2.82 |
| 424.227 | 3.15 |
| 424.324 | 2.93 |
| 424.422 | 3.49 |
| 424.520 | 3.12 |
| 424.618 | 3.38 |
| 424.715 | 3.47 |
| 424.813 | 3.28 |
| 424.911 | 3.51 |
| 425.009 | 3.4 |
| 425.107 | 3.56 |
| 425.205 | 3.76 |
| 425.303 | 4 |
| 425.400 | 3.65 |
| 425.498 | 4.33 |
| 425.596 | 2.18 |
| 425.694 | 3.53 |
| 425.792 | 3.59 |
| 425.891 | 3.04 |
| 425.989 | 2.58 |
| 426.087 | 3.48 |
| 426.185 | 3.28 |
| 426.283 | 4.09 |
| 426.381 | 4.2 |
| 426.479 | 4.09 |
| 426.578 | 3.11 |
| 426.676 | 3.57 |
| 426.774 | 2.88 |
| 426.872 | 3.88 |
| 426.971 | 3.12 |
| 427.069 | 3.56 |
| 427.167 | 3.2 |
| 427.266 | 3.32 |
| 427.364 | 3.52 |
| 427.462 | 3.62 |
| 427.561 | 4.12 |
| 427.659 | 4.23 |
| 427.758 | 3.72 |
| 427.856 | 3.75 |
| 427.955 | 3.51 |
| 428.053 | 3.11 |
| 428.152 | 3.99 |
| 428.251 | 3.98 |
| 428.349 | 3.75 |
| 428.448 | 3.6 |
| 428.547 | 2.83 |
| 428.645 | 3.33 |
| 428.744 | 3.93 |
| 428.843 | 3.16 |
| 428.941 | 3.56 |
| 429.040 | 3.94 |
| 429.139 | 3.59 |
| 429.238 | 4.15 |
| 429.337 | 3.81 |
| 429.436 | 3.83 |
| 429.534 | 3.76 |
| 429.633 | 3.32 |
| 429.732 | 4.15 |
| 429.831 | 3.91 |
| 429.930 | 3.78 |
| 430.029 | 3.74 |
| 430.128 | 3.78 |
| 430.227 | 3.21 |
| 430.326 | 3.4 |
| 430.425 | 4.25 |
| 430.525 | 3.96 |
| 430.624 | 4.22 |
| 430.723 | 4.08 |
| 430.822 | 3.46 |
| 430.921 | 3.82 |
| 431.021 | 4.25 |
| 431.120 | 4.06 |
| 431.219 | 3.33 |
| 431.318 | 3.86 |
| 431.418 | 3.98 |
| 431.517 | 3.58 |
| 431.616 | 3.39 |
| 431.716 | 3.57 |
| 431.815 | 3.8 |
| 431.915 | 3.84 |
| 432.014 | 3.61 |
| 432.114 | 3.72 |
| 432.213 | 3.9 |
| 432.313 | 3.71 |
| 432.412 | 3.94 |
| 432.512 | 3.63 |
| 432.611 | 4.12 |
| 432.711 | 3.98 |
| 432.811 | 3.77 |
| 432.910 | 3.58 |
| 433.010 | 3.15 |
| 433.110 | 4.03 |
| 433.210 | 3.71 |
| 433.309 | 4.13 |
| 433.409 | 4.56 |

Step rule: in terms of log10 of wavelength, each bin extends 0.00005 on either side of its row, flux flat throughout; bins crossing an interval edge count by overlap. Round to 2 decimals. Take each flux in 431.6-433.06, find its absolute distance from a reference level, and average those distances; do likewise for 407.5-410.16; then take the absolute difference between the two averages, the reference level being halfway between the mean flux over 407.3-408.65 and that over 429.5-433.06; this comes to 0.18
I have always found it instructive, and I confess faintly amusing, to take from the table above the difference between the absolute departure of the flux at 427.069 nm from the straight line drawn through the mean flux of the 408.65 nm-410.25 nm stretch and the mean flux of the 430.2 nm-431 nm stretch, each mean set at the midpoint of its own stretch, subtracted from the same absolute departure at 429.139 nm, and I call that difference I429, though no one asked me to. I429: 0.0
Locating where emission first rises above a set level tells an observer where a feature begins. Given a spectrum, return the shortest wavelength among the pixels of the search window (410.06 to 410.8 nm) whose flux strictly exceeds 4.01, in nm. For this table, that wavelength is 410.108 nm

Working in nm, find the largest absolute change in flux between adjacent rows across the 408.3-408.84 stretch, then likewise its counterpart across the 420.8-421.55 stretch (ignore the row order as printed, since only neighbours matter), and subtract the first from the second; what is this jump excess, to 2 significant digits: 1.1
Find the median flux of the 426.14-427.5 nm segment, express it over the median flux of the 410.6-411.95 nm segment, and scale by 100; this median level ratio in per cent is 93.2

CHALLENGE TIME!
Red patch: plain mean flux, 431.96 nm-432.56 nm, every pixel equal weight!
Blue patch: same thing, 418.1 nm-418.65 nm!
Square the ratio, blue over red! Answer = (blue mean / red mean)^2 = 0.86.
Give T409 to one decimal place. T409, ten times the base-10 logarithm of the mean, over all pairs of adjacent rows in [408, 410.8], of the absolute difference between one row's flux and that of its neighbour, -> -3.1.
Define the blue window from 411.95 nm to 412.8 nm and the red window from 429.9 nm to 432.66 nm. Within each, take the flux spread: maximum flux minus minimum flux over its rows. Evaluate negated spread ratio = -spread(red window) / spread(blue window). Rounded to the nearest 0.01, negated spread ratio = -1.04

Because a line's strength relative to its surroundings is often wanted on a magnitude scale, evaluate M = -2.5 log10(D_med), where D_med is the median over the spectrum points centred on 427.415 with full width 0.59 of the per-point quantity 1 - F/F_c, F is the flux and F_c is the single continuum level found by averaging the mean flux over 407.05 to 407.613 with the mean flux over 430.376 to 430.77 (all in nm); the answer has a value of 2.13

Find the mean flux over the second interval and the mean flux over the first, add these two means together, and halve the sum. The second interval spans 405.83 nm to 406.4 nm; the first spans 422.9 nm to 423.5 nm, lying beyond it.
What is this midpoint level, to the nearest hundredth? 3.73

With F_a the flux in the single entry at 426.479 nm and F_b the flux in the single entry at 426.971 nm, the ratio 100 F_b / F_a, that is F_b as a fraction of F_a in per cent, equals 76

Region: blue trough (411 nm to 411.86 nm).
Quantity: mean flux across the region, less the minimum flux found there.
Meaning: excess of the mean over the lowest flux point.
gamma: 0.88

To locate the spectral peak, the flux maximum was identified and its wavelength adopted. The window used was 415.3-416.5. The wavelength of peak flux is 415.621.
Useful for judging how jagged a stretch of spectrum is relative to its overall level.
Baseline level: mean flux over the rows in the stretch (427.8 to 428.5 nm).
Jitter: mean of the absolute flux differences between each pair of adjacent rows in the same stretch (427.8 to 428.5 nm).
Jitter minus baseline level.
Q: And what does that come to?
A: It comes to -3.35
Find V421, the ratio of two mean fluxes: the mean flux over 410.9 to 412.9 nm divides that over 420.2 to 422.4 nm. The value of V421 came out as 1.01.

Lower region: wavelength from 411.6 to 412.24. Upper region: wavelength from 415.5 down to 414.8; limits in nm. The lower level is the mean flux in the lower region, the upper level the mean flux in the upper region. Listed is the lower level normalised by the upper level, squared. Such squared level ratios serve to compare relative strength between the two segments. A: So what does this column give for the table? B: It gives 1.02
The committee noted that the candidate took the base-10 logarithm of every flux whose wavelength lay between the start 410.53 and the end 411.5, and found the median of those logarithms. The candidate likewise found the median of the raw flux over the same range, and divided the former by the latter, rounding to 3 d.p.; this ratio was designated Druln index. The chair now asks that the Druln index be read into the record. 0.153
